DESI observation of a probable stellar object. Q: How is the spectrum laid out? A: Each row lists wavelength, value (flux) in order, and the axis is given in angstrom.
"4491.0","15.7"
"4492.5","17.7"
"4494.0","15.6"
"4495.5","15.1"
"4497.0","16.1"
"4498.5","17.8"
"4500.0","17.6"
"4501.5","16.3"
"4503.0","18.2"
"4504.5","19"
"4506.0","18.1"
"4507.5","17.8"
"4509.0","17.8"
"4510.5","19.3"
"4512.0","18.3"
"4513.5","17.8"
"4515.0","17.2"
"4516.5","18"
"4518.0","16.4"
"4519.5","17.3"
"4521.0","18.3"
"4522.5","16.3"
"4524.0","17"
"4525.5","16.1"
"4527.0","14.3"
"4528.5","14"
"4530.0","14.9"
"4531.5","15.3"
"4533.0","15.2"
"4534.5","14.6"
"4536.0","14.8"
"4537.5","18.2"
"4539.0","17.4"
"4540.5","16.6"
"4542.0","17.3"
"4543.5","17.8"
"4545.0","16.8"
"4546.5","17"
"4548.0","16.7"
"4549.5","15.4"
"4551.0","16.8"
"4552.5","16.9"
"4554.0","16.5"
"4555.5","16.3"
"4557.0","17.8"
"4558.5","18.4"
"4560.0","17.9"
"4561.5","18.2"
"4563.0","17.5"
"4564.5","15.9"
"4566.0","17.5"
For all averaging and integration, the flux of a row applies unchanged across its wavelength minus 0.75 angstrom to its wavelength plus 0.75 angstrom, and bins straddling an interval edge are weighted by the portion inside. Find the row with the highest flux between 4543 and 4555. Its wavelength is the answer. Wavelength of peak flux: 4543.5 angstrom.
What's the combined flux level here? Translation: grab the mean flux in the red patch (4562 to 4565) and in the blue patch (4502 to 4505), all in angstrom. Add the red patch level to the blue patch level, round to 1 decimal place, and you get 35.3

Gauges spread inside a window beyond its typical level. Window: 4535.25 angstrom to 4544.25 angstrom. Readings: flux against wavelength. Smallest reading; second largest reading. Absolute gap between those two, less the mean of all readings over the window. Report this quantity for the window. -14.0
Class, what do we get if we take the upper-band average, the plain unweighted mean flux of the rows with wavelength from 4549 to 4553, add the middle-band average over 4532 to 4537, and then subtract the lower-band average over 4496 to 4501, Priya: 14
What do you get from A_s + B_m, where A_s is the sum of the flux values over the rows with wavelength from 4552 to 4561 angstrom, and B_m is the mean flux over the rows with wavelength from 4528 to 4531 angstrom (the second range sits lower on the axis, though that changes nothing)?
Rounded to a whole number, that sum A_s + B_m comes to 118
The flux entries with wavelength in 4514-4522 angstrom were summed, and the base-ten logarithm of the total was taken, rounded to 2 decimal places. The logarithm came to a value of 1.94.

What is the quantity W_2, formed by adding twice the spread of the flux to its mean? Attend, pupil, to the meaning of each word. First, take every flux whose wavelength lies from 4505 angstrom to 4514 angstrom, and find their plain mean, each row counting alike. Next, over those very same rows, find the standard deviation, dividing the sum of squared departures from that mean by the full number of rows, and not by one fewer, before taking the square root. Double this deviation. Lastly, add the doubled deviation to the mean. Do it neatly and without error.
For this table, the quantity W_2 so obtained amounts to 19.3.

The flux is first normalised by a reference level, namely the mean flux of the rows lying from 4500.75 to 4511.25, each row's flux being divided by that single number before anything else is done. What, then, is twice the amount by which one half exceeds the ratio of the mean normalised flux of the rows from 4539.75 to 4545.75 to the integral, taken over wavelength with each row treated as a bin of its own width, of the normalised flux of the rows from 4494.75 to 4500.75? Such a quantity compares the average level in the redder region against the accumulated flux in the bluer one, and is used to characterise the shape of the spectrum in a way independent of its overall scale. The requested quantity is 0.657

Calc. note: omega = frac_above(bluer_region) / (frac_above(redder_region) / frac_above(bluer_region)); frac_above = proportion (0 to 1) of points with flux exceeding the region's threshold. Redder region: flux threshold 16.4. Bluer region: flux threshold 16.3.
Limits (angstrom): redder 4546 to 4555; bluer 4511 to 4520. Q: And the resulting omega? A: 1.2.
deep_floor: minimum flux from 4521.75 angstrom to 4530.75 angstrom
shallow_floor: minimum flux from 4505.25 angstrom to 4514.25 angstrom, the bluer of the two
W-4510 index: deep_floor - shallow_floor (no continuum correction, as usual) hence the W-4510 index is -3.8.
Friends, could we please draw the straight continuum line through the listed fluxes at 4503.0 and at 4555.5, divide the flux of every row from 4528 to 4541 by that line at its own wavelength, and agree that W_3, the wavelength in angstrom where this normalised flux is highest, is 4537.5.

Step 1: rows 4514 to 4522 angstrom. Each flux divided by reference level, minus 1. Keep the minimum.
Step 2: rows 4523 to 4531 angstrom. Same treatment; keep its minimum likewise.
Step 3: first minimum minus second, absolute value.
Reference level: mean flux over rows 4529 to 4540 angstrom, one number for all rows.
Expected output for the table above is 0.15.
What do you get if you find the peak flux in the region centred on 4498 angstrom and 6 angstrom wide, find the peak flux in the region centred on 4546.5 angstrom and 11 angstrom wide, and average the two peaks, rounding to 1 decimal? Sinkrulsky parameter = 17.8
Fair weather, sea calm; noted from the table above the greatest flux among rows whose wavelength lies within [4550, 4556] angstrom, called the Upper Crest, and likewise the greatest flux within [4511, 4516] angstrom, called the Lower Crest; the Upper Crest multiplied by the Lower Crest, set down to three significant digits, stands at 309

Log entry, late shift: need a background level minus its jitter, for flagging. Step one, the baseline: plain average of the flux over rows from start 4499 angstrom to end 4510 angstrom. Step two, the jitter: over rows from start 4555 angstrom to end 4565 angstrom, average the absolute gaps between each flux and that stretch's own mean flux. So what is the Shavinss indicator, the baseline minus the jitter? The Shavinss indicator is 17.1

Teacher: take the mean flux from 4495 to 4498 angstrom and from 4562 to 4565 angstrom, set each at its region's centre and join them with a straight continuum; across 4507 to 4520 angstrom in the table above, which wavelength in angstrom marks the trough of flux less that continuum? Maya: 4518.0 angstrom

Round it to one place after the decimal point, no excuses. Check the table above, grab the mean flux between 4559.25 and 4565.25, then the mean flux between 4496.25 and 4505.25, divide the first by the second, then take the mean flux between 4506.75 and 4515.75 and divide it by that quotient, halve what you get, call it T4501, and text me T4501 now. 9.1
